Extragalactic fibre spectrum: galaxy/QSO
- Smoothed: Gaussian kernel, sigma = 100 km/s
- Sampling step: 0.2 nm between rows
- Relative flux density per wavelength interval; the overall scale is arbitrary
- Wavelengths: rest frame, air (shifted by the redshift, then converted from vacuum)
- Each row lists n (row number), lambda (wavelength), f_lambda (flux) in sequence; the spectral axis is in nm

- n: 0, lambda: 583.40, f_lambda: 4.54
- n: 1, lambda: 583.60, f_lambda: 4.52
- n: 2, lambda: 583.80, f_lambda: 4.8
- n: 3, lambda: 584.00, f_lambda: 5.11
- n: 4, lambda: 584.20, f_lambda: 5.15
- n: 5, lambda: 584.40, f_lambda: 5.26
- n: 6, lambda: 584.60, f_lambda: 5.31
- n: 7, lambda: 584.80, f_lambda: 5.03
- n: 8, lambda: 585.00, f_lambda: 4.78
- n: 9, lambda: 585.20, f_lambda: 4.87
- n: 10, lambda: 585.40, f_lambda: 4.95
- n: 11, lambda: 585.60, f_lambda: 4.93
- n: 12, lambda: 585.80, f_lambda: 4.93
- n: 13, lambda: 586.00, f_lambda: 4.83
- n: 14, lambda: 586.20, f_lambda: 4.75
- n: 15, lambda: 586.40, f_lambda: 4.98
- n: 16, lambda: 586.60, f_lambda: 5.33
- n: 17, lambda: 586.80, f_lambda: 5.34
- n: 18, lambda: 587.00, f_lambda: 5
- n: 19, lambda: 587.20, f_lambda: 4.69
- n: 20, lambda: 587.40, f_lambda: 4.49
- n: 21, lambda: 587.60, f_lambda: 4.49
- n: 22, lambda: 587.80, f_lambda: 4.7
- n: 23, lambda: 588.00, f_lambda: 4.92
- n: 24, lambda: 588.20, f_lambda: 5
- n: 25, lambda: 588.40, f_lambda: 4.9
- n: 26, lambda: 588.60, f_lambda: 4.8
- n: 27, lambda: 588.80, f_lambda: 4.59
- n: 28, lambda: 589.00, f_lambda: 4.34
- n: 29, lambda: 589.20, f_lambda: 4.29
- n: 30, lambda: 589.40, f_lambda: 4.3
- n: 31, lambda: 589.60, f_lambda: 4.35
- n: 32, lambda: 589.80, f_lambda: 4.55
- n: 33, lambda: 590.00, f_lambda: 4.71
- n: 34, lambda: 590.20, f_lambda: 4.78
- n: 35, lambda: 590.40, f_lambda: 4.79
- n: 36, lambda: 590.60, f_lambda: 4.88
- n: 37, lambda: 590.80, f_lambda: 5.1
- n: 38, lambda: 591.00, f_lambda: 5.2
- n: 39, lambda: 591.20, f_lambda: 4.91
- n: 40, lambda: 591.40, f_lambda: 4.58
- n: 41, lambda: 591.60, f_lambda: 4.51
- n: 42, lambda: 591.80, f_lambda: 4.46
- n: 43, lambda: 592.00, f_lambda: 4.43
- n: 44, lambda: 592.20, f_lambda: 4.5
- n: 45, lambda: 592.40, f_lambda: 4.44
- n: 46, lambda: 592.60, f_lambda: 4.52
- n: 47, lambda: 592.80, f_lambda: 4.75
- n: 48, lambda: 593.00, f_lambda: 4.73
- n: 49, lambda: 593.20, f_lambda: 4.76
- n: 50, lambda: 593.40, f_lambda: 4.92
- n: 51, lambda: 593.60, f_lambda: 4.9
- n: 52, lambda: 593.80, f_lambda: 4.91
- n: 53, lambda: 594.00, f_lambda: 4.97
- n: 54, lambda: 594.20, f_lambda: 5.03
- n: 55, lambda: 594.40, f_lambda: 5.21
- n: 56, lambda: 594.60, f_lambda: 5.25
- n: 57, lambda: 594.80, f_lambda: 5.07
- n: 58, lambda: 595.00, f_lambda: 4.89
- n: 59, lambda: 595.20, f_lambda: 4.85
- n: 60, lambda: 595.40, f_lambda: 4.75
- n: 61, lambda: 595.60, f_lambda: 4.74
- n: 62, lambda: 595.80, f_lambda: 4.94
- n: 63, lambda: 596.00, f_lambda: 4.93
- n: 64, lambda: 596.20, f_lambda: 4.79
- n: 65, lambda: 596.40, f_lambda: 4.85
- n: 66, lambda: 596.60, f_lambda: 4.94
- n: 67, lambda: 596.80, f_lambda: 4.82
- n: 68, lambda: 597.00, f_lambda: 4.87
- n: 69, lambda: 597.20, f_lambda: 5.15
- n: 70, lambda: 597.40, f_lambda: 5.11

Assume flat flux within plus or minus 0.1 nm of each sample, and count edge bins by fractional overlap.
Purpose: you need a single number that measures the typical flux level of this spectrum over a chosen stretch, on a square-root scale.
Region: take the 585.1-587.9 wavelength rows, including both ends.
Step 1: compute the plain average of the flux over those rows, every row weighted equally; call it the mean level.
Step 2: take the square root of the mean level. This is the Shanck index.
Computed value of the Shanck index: 2.21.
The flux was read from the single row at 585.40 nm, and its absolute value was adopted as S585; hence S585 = 4.95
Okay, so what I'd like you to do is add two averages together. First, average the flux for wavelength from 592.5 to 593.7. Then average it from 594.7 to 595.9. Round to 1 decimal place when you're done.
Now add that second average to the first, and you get 9.6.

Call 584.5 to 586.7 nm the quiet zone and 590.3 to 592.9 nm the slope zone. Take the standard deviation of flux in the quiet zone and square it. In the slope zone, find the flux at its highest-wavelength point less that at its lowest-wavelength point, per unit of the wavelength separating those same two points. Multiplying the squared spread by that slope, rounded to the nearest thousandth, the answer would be -0.001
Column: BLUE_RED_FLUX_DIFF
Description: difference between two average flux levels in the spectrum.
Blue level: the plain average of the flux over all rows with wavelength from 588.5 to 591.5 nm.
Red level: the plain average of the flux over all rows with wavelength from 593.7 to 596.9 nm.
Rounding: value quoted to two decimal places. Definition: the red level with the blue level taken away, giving 0.26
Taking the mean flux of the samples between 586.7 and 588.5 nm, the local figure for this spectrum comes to 4.84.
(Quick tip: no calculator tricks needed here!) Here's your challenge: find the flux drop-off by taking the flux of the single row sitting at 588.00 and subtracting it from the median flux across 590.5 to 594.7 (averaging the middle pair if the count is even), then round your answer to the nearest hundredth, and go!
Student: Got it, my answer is -0.04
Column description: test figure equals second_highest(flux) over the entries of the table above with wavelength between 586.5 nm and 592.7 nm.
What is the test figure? 5.33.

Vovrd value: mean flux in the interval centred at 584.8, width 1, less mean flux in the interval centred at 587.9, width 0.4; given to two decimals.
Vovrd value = 0.24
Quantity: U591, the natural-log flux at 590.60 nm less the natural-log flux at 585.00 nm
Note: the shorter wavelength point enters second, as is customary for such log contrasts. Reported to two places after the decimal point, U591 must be 0.02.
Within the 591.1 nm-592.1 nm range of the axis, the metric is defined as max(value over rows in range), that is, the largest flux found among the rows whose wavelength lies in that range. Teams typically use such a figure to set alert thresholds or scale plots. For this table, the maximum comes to 4.91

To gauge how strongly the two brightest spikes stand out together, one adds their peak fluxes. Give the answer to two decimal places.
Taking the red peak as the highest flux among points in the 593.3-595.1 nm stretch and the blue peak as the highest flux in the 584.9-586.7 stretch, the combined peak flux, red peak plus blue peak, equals 10.58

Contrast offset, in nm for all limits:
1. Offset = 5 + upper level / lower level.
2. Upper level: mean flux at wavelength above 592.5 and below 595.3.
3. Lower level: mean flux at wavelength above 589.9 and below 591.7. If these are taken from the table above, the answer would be 6.02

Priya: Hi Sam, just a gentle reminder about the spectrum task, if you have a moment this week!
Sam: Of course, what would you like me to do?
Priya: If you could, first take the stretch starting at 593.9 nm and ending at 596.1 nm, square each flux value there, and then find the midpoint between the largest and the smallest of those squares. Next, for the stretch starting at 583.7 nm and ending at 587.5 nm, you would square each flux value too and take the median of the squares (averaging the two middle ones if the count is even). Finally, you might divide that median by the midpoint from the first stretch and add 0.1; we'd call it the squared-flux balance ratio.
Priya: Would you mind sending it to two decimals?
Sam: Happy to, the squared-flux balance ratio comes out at 1.08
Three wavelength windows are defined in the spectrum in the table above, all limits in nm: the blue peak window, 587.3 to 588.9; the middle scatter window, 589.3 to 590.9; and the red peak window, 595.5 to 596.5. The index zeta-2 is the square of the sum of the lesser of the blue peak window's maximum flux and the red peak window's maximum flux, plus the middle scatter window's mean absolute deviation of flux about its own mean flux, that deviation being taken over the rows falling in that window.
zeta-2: 26.5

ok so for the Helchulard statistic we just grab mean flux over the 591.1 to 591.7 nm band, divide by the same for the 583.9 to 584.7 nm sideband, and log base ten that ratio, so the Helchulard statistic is -0.05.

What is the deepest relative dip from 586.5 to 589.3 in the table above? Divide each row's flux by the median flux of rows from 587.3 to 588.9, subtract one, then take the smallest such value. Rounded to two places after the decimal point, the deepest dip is -0.10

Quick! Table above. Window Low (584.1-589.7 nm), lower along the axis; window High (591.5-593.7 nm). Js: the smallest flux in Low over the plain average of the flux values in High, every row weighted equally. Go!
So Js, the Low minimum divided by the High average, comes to 0.927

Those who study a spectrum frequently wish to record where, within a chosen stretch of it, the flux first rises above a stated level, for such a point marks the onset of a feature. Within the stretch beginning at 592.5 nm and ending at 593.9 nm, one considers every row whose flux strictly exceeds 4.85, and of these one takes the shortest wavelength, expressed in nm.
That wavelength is 593.40 nm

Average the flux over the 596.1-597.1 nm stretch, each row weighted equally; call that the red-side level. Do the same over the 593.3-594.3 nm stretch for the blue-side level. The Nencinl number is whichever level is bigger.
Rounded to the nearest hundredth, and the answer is 4.95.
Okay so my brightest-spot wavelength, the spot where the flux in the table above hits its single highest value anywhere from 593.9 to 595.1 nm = 594.60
